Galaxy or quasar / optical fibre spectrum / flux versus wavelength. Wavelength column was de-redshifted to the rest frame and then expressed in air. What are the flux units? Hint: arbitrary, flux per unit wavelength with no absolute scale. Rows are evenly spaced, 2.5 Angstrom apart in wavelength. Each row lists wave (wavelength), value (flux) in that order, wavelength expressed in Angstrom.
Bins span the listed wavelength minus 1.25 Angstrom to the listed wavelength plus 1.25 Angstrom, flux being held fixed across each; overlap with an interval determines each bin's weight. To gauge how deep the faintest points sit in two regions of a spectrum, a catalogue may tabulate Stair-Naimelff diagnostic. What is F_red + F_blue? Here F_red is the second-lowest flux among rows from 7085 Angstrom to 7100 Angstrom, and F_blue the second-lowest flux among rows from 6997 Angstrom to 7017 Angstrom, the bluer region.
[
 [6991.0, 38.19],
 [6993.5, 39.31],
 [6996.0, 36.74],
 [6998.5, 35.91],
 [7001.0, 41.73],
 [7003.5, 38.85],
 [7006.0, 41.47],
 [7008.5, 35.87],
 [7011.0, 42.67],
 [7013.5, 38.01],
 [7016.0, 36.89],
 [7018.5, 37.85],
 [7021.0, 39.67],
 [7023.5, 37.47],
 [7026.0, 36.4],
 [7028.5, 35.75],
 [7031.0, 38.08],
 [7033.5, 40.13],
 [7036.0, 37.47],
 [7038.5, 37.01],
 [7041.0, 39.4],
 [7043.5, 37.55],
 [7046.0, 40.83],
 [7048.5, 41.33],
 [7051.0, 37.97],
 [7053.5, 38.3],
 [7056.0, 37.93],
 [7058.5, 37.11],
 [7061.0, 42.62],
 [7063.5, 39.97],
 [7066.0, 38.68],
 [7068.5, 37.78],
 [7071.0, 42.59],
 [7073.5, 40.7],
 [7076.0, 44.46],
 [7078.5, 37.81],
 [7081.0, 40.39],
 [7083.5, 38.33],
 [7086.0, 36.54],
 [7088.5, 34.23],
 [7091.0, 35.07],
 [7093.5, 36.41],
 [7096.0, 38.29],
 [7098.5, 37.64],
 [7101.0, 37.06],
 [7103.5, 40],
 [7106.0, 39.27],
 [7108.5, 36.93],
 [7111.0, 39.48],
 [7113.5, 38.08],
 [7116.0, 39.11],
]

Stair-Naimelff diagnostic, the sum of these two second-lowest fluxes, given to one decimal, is 71.0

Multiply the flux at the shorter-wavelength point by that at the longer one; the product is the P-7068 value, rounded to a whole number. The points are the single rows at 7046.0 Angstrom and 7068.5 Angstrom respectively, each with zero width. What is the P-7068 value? 1543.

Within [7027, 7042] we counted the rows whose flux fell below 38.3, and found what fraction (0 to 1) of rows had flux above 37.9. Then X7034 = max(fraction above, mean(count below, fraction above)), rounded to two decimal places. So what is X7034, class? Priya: 2.25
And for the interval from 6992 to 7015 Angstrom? 2.33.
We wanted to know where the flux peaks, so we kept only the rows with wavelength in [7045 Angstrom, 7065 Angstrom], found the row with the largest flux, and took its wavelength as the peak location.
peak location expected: 7061.0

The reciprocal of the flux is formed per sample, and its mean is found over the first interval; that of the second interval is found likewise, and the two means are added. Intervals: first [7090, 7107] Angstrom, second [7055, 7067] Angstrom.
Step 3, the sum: 0.0521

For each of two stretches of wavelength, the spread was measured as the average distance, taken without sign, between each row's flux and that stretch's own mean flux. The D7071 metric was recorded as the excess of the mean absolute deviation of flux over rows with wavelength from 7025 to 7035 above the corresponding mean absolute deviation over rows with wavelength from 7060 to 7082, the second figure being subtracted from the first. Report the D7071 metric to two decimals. -0.30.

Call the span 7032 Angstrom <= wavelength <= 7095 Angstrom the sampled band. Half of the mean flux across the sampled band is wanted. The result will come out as 19.41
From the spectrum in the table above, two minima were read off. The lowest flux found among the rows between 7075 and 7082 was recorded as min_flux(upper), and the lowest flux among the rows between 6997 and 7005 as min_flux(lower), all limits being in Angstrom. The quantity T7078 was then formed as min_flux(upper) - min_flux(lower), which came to 1.9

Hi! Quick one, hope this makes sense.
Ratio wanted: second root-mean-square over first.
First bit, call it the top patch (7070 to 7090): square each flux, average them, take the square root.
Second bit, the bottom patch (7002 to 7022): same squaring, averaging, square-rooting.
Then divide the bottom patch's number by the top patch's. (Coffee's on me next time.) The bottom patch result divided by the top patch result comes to 0.99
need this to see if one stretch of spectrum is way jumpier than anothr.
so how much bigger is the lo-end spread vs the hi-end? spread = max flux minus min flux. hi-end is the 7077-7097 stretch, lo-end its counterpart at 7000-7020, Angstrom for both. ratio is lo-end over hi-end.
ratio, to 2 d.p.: 1.10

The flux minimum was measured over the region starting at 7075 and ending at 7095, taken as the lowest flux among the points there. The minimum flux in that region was 34.23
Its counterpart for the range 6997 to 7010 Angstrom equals 35.87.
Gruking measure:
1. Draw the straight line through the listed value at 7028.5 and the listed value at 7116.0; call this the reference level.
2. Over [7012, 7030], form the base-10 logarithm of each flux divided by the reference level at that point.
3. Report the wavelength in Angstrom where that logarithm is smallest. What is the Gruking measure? 7028.5 Angstrom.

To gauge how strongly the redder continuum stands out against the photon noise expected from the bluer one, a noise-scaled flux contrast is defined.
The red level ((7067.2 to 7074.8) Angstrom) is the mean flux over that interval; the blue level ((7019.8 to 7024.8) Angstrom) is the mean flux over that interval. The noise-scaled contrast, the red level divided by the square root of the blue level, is 6.5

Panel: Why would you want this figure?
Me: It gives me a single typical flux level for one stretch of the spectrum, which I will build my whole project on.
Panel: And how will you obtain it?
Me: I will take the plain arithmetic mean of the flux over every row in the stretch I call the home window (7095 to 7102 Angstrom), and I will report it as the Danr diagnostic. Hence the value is 37.7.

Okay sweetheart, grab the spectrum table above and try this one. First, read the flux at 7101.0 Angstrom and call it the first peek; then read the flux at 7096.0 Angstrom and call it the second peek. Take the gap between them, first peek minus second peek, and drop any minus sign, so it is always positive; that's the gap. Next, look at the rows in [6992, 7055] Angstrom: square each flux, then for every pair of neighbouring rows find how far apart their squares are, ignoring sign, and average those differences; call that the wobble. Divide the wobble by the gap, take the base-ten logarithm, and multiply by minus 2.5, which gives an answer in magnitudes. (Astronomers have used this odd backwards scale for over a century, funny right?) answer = -5.5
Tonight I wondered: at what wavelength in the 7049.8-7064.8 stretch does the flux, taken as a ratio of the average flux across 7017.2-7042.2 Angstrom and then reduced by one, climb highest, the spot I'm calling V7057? 7061.0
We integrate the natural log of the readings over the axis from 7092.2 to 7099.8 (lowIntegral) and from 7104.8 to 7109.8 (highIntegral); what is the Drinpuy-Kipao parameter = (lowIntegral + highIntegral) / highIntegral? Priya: 2.5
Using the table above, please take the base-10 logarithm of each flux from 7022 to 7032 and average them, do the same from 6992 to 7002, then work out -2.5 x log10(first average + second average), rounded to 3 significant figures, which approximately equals -1.25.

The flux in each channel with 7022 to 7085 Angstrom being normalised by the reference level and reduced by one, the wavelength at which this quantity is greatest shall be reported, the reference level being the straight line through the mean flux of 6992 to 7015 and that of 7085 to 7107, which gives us 7076.0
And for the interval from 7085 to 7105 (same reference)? 7103.5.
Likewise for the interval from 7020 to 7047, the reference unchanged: 7046.0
